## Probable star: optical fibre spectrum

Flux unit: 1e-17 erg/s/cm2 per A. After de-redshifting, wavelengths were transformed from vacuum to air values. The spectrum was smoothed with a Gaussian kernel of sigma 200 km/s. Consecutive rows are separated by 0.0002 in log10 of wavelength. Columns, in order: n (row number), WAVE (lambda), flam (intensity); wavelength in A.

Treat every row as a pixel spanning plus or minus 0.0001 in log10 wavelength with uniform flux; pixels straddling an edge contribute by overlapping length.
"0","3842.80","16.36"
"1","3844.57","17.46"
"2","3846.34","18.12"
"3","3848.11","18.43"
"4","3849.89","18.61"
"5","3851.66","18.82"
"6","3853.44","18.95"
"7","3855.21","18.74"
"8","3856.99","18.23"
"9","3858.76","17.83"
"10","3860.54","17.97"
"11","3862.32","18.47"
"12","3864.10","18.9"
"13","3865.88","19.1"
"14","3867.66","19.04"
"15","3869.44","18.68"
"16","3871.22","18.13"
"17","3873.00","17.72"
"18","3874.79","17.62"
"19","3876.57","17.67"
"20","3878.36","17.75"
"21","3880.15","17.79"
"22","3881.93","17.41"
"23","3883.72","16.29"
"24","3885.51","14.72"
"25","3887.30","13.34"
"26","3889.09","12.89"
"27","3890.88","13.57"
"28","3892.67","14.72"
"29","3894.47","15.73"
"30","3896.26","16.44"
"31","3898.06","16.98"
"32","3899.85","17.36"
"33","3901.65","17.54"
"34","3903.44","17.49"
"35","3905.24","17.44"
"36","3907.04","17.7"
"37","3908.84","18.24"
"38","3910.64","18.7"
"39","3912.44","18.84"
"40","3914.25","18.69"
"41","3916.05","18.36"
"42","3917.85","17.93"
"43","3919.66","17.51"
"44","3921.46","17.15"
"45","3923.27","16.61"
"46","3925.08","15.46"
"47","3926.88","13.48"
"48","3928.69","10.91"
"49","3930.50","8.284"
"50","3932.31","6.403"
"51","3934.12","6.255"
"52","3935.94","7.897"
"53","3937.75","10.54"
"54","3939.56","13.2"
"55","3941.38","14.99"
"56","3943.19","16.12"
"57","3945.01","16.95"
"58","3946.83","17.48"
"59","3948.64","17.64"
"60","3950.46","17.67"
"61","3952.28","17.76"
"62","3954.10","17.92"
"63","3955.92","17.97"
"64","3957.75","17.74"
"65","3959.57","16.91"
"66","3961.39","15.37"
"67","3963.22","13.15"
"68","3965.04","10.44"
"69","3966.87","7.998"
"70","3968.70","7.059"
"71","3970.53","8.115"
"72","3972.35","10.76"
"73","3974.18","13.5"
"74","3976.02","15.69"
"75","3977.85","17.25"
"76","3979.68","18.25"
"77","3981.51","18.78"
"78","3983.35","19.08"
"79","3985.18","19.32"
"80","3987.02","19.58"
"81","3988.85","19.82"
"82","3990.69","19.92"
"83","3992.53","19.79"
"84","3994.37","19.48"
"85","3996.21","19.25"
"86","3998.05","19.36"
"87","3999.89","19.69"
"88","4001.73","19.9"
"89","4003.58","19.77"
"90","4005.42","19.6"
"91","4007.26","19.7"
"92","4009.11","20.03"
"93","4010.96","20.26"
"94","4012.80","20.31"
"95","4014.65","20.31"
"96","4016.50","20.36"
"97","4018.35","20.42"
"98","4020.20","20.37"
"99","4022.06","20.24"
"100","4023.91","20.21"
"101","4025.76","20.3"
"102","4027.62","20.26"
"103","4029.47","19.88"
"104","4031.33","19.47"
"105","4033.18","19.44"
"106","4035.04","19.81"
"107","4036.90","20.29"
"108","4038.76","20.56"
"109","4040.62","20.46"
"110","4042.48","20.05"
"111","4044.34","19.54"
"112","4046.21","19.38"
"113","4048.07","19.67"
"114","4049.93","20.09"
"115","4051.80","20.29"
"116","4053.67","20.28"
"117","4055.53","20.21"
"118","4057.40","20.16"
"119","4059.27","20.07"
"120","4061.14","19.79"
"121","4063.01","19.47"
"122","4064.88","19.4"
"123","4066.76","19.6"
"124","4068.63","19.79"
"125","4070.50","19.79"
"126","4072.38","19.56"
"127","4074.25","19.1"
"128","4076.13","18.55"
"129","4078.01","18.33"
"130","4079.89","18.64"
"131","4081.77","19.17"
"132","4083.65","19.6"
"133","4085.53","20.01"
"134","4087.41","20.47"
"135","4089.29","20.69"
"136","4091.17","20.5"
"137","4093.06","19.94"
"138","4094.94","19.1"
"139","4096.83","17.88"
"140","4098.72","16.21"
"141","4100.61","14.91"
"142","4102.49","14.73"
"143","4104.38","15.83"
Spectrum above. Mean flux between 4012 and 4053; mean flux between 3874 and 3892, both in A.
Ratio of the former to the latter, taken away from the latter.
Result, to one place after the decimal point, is 14.6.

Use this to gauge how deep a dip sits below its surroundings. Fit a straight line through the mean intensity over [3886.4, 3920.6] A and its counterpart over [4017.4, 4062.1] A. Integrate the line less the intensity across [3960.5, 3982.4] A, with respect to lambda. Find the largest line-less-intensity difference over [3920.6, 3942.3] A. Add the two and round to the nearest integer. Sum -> 130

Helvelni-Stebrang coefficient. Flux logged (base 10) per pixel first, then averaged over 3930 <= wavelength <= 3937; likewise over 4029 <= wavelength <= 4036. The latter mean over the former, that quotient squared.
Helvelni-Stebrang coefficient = 2.29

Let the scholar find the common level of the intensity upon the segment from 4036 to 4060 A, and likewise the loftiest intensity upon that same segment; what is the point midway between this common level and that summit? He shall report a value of 20.3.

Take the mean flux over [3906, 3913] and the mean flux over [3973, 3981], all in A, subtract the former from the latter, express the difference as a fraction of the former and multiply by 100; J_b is -12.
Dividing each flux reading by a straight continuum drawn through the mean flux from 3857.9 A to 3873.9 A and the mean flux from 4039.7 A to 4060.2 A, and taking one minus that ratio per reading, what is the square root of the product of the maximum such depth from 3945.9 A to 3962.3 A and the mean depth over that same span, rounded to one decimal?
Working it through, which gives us 0.1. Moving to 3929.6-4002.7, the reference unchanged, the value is 0.4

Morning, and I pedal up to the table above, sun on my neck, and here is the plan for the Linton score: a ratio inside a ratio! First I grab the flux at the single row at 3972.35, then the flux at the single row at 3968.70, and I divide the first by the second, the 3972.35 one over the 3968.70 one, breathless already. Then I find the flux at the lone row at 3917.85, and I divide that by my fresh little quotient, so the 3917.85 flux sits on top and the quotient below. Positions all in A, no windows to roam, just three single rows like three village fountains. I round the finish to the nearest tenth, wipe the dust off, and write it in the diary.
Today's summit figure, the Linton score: 11.8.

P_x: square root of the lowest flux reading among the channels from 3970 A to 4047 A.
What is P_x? 2.85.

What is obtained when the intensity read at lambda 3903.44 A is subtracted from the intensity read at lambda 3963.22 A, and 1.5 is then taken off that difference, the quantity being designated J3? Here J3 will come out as -6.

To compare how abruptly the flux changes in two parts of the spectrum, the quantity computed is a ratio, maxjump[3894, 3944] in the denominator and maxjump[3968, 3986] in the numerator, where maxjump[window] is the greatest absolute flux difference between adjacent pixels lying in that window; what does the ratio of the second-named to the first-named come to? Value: 1.0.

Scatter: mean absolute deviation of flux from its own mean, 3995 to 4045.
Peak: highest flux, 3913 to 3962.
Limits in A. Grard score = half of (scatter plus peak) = 9.5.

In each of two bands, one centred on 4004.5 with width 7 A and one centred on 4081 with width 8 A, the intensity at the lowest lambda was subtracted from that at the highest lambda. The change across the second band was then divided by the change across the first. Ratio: -6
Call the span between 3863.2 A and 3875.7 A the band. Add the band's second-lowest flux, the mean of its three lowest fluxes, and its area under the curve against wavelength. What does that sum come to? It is 266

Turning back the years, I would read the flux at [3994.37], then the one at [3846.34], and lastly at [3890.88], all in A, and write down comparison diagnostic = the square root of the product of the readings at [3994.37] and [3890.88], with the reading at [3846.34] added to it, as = 34.4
